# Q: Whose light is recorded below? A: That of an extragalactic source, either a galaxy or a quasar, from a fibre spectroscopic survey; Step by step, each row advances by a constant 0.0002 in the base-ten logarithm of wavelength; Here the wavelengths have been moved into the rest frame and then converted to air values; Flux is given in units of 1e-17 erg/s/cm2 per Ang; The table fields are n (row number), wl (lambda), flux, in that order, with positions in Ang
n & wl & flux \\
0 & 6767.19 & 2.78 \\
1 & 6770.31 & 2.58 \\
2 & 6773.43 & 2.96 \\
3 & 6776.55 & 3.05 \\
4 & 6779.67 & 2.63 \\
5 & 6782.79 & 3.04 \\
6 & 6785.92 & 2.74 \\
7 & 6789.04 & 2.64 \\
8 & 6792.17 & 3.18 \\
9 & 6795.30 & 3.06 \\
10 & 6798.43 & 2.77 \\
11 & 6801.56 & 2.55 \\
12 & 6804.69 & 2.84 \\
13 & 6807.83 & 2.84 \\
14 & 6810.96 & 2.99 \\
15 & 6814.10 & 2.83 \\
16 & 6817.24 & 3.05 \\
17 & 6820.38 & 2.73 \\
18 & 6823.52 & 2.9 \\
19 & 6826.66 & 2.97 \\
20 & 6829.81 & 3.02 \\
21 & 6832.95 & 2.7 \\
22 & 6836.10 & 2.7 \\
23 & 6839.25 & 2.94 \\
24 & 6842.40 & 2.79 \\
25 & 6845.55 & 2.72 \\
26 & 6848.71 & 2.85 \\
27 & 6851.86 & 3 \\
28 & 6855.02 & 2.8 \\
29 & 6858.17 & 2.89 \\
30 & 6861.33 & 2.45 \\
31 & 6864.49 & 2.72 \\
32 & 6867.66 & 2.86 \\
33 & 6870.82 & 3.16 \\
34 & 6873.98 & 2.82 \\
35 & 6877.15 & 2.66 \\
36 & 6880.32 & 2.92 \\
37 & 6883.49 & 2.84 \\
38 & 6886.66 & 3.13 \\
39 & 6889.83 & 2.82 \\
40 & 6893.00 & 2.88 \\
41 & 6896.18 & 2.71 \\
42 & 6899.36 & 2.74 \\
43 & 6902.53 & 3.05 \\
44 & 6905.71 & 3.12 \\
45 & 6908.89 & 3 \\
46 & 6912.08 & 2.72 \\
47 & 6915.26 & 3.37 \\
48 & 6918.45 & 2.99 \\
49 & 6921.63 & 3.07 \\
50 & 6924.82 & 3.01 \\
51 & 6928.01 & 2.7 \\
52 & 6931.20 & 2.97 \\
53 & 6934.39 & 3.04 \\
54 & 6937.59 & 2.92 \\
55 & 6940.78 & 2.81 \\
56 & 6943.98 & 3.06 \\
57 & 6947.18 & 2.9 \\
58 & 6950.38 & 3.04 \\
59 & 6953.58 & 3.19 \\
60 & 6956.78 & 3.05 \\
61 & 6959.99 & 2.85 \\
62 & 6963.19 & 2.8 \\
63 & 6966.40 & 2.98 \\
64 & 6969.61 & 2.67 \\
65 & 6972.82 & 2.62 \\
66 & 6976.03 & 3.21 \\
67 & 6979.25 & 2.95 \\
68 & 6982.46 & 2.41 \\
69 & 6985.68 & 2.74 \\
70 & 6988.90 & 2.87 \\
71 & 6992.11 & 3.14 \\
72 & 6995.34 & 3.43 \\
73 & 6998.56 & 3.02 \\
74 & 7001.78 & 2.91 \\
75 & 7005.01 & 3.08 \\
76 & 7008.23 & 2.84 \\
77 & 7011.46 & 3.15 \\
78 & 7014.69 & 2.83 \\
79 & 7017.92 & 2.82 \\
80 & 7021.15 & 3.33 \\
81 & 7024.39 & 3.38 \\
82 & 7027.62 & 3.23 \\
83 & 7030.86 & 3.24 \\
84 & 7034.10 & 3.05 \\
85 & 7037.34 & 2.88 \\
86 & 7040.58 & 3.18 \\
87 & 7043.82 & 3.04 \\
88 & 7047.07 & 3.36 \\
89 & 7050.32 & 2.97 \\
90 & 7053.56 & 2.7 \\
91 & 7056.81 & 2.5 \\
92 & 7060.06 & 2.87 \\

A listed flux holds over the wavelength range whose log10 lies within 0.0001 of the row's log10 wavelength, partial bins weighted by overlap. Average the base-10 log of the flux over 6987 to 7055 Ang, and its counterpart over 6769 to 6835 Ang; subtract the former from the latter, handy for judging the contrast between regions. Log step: -0.030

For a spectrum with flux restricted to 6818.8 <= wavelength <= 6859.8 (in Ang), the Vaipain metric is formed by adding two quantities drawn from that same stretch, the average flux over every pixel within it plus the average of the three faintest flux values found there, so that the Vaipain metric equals 5.55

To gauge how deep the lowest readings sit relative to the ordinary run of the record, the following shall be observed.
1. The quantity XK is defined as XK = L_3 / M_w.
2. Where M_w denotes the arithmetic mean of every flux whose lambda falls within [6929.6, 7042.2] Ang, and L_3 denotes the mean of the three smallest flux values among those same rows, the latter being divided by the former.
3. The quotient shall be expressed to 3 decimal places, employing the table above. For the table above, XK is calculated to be 0.859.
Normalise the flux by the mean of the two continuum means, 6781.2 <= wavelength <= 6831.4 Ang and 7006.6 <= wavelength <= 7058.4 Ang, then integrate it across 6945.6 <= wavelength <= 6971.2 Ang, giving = 25.4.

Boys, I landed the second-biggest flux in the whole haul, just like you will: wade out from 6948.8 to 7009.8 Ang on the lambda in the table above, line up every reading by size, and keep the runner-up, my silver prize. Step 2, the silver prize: 3.21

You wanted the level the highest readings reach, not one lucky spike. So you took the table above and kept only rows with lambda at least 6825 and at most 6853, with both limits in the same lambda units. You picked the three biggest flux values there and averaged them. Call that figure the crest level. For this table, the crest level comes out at 3.00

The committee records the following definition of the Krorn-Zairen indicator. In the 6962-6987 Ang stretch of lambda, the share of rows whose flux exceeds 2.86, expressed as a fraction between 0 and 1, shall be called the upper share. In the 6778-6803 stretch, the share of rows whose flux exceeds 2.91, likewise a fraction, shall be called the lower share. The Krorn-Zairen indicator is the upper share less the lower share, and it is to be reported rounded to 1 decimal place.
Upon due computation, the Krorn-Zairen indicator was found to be 0.0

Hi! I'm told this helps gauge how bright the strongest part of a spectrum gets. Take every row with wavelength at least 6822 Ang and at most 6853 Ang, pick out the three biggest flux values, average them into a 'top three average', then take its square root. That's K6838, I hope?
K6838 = 1.73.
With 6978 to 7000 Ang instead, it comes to 1.79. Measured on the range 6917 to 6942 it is 1.74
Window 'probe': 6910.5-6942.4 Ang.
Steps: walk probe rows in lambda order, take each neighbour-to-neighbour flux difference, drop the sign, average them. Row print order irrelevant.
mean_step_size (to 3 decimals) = 0.228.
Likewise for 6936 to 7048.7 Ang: 0.222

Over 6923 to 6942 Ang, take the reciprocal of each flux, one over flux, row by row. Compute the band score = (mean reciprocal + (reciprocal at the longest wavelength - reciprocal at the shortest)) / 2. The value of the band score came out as 0.184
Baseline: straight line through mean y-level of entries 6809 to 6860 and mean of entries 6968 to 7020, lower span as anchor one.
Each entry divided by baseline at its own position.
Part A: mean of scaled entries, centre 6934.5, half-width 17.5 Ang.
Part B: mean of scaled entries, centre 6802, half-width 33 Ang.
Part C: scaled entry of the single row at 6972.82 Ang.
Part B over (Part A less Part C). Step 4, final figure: 8.4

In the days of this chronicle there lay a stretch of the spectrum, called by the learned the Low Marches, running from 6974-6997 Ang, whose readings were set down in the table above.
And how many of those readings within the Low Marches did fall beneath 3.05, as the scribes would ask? 4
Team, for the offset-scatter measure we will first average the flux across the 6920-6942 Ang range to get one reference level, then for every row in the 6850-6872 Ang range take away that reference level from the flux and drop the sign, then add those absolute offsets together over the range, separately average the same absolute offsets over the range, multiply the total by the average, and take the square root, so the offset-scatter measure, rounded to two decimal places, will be 0.47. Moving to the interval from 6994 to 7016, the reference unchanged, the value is 0.44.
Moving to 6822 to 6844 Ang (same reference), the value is 0.29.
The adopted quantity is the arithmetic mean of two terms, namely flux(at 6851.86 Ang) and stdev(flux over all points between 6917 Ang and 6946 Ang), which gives 1.56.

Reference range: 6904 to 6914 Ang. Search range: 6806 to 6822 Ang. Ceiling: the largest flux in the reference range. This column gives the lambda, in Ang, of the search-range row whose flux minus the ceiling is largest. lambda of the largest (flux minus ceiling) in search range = 6817.24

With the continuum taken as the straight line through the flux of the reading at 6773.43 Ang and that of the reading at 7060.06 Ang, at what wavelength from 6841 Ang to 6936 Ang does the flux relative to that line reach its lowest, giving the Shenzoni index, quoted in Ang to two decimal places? 6861.33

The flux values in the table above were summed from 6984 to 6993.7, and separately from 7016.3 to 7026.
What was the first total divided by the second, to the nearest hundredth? 0.92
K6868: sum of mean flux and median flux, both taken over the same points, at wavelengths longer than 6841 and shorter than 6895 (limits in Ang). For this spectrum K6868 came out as 5.68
